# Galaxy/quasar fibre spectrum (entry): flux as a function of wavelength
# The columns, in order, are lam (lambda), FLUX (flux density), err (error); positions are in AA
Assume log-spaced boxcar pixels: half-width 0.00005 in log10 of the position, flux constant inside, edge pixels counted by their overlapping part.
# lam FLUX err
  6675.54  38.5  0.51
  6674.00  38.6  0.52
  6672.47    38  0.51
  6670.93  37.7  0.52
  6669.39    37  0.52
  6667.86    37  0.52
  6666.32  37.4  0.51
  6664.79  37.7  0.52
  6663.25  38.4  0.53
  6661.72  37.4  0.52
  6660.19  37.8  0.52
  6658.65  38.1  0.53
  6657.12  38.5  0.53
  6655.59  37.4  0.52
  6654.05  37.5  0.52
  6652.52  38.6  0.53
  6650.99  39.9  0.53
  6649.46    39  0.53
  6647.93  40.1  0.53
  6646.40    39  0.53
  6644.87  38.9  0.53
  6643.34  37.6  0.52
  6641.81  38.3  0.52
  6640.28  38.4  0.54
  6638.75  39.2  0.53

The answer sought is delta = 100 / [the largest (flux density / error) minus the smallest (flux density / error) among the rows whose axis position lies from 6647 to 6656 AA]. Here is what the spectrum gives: 27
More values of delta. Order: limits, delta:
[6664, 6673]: 30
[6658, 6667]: 69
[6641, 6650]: 30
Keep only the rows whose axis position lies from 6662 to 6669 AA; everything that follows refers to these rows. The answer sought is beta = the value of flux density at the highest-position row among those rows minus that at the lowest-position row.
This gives -1.40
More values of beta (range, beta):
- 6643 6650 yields 1.40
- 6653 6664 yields 0.90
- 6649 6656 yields -1.60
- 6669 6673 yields 1.00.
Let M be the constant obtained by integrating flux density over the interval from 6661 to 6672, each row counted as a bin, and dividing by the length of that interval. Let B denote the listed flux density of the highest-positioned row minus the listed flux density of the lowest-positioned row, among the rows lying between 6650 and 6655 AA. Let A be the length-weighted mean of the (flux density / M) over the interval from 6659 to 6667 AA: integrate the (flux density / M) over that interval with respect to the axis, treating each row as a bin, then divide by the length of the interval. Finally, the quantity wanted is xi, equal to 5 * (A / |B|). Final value 2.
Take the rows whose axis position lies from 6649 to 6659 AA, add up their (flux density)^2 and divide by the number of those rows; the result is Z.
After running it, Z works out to 1477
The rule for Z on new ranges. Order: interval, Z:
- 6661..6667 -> 1423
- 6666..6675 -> 1415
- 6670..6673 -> 1433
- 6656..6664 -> 1447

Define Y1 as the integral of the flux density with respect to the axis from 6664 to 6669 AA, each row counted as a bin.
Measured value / 186.7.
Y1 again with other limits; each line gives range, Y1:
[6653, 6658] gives 189.3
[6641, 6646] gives 191.6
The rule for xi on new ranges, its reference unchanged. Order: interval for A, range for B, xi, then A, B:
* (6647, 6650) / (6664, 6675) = 6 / 1.06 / 0.9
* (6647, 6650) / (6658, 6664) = 18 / 1.06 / 0.3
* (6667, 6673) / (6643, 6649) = 2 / 1.00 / 2.5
